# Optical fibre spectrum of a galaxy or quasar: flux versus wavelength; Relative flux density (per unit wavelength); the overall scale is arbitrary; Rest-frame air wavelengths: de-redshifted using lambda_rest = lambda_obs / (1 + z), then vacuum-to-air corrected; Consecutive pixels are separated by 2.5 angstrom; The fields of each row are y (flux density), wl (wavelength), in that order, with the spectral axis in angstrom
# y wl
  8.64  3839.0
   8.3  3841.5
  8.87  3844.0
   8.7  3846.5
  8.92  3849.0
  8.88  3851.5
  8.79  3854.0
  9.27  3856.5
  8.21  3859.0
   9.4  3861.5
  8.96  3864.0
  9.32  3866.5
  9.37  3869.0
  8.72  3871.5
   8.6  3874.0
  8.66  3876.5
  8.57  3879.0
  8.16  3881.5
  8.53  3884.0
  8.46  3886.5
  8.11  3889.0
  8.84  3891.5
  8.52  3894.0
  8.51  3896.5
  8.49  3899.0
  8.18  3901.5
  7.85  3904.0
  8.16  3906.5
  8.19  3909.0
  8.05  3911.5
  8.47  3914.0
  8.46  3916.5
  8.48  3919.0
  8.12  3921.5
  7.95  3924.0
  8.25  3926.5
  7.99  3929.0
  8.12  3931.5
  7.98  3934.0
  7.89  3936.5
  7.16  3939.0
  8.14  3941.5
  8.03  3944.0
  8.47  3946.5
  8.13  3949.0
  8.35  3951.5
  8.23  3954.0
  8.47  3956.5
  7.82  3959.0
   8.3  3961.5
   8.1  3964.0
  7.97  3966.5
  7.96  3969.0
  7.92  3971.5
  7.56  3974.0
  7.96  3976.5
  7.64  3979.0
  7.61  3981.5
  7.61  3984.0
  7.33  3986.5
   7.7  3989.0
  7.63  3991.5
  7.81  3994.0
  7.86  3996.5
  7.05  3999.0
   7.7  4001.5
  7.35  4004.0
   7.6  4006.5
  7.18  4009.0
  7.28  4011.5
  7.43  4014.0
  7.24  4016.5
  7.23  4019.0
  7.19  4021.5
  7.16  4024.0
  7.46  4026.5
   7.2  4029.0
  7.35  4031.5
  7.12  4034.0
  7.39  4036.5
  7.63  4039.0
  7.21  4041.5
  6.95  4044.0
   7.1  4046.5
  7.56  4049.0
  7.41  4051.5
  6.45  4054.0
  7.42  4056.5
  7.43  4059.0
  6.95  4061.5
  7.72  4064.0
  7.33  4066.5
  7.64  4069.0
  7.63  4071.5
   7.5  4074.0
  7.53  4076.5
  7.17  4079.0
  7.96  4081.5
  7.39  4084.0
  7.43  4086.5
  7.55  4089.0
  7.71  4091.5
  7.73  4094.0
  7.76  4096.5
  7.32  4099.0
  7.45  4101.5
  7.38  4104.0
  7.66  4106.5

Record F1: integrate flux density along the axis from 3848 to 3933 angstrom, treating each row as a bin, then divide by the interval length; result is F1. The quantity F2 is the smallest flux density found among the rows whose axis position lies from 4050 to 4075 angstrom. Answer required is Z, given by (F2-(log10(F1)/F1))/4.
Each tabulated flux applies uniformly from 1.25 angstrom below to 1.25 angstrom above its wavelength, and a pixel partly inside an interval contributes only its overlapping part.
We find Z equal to 1.6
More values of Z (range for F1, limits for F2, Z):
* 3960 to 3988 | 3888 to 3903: 2.0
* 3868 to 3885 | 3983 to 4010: 1.7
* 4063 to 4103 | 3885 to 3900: 2.0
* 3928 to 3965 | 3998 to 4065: 1.6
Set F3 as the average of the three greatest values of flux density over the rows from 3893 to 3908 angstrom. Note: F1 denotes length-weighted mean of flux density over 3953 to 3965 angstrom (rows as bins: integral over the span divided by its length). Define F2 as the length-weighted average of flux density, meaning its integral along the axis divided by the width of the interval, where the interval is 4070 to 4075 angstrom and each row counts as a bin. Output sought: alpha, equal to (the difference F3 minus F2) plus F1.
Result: 9.1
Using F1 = 8.18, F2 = 7.6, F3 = 8.5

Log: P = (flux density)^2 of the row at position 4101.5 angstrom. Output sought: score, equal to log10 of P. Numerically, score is 1.74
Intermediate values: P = 56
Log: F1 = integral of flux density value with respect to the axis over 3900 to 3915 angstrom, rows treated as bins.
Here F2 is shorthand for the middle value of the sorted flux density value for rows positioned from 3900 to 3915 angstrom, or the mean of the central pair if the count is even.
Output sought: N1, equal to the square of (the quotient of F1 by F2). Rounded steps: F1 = 122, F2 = 8.2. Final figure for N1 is 223.9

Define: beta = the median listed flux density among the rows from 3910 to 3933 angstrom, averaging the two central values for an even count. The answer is 8.1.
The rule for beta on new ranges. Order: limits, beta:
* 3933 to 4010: 7.9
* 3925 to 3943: 8.0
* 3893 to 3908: 8.3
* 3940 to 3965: 8.2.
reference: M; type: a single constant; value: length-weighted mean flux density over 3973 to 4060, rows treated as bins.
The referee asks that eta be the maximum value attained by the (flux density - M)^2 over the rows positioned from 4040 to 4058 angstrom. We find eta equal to 0.89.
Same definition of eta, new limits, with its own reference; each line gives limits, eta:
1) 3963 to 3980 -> 0.50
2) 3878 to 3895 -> 2.09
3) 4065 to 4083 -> 0.32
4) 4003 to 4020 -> 0.05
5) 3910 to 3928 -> 1.18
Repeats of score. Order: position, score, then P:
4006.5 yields 1.76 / 58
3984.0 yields 1.76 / 58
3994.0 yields 1.79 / 61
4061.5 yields 1.68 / 48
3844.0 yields 1.90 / 79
